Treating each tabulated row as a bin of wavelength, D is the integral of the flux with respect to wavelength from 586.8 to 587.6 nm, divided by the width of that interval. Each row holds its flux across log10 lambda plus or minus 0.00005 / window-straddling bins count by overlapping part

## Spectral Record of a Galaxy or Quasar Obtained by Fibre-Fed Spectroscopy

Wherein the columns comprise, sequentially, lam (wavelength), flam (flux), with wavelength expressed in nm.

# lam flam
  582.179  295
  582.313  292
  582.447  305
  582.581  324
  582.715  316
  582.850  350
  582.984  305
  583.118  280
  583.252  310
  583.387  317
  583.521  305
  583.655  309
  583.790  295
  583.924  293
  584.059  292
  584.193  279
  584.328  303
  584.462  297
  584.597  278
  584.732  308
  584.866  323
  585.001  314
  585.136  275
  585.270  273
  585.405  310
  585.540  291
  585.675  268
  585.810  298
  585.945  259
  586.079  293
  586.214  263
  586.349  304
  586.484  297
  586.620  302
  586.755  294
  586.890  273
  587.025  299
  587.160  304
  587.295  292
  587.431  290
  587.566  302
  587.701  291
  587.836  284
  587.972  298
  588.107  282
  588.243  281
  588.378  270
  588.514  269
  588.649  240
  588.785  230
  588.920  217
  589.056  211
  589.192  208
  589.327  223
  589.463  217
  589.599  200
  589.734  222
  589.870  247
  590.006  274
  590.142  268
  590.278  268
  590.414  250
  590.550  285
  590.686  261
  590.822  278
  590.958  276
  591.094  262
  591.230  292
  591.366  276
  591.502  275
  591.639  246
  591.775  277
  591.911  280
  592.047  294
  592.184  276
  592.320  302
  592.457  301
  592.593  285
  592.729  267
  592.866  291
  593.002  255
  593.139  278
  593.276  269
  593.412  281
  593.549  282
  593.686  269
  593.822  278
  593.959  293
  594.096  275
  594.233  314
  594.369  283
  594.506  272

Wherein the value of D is 293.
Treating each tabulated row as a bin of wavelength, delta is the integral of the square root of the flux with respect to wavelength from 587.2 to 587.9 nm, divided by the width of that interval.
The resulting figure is 17.1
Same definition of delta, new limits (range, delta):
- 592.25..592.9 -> 17.0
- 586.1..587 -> 17.0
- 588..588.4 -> 16.8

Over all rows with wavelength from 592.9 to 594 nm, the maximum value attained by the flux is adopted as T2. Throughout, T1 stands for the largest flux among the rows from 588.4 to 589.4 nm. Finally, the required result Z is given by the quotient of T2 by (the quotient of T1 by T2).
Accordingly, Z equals 319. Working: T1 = 269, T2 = 293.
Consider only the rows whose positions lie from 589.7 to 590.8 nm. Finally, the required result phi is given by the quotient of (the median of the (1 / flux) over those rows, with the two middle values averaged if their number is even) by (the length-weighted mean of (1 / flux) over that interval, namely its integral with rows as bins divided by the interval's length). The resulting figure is 0.98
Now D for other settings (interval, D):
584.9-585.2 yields 297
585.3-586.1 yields 286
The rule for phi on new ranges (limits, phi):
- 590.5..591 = 0.99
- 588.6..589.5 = 1.01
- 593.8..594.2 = 1.03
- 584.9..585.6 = 1.01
